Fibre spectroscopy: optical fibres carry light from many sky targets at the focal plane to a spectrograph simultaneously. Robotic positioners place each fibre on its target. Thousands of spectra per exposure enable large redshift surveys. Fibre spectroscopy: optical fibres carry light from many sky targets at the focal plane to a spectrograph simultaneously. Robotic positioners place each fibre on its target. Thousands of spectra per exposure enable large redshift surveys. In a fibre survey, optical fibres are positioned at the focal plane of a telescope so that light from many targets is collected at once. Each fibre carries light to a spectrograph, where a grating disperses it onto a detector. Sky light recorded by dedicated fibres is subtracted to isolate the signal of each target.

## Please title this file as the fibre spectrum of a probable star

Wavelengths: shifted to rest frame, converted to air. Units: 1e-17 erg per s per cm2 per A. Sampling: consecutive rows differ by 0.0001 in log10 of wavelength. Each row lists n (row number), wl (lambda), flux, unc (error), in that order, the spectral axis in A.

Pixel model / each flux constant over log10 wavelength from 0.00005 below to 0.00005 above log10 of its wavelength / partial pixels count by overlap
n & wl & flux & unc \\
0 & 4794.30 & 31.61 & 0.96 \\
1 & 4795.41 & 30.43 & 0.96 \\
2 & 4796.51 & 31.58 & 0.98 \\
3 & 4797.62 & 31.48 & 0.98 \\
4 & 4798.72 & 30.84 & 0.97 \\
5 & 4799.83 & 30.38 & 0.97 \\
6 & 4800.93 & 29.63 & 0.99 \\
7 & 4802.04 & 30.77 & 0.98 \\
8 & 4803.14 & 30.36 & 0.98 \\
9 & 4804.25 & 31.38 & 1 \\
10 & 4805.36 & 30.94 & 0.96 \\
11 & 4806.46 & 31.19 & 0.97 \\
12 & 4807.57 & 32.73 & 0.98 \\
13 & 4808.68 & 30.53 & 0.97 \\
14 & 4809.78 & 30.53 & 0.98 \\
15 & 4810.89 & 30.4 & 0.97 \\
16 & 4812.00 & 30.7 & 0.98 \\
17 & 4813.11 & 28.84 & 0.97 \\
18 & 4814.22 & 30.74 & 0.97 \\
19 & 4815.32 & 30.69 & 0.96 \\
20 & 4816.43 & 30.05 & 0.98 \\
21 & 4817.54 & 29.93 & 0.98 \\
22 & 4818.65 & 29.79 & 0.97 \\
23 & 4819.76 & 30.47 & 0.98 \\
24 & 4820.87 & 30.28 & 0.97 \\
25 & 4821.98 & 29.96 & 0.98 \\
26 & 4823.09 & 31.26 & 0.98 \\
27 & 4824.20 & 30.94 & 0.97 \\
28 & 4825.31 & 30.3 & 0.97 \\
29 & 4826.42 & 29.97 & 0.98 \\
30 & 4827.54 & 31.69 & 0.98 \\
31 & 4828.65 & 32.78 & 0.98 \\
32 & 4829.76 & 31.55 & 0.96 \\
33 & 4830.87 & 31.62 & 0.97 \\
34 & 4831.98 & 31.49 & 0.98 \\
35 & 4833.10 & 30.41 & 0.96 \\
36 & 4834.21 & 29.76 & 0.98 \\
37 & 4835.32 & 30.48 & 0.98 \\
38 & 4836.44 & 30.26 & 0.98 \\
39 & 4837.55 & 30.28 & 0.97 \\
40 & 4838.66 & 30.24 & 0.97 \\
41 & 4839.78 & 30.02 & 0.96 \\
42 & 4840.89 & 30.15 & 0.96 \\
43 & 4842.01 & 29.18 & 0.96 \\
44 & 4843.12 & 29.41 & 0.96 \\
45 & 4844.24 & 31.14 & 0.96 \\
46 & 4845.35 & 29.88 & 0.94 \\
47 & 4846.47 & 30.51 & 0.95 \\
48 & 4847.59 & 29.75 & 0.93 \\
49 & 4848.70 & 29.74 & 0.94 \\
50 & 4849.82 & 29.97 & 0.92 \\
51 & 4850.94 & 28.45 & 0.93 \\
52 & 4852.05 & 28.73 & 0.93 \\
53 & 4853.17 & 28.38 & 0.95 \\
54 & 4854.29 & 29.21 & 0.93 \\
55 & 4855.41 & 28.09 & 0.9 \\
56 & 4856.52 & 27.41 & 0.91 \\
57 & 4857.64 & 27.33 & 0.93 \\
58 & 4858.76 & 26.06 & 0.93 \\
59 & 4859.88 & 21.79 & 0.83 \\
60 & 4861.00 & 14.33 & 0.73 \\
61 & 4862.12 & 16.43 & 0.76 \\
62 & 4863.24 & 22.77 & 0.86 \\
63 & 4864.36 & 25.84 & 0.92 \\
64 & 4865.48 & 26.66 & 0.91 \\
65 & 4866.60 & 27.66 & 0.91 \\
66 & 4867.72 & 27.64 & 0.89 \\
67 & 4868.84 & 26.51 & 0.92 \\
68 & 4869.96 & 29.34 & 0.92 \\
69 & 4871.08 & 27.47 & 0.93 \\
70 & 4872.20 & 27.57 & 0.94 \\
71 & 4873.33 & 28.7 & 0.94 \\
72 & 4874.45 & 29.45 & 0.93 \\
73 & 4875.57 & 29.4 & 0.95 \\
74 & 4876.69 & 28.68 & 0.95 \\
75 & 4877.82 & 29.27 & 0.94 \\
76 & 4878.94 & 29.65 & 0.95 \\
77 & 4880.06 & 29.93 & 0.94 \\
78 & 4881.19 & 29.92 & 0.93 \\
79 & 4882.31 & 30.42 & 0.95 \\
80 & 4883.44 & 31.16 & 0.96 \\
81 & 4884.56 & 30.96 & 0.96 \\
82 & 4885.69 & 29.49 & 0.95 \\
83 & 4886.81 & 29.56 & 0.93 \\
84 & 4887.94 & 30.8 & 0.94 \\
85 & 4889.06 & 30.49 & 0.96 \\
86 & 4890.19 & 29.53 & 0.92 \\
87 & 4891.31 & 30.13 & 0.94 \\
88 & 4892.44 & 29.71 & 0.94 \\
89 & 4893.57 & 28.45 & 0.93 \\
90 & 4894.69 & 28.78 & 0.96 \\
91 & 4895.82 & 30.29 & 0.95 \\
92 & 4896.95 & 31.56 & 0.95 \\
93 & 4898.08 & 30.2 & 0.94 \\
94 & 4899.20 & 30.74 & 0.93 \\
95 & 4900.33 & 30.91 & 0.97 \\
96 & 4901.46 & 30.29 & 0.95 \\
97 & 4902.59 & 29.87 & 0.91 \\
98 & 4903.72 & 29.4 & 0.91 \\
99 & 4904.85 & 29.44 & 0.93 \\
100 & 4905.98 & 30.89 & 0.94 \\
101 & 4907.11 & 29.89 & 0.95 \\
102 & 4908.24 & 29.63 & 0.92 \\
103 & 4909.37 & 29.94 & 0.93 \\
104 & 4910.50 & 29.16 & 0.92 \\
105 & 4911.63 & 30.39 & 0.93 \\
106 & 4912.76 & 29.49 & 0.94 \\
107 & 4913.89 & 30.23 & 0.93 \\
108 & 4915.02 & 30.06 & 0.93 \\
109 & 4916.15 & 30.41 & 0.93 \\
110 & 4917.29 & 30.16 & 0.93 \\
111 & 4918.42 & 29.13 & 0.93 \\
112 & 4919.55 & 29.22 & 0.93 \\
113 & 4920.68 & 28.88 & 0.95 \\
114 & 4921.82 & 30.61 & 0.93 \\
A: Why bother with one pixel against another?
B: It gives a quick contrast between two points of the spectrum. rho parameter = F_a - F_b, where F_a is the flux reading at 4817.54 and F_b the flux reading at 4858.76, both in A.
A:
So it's 3.9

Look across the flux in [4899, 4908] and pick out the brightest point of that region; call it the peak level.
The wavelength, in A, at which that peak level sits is 4900.33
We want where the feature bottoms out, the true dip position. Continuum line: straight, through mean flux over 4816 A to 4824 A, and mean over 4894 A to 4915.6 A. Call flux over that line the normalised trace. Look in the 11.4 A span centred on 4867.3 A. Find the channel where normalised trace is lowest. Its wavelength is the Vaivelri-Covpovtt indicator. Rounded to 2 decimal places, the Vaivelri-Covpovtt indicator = 4862.12 A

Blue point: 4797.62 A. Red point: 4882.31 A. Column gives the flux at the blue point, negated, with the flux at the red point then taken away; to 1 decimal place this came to -61.9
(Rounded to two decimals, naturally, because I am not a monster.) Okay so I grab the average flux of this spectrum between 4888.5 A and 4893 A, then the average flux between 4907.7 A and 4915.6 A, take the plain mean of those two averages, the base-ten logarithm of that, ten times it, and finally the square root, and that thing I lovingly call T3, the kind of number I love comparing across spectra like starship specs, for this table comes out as 3.84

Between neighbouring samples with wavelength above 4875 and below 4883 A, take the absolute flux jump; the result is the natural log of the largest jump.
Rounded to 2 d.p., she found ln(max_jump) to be -0.33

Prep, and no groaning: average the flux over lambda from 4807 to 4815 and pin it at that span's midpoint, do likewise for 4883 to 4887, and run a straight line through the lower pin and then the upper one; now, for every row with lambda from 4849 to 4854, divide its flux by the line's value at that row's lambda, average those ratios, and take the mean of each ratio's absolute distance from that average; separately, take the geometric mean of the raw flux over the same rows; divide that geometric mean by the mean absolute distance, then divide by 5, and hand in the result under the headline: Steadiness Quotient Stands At 326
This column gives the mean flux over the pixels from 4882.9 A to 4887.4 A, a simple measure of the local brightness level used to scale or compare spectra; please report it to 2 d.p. 30.29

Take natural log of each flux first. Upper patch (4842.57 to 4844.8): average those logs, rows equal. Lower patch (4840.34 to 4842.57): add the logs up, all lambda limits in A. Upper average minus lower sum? -3.37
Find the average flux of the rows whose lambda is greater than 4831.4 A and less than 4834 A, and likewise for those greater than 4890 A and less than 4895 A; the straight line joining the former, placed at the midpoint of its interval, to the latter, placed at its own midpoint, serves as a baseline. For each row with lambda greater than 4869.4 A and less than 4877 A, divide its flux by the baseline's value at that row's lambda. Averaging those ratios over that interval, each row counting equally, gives 0.96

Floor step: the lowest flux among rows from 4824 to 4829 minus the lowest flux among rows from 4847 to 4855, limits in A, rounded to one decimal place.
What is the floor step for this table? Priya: 1.6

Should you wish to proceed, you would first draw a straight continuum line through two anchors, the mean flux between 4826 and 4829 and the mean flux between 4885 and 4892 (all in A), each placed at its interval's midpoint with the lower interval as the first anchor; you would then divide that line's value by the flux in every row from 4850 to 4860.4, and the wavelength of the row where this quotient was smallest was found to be 4854.29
